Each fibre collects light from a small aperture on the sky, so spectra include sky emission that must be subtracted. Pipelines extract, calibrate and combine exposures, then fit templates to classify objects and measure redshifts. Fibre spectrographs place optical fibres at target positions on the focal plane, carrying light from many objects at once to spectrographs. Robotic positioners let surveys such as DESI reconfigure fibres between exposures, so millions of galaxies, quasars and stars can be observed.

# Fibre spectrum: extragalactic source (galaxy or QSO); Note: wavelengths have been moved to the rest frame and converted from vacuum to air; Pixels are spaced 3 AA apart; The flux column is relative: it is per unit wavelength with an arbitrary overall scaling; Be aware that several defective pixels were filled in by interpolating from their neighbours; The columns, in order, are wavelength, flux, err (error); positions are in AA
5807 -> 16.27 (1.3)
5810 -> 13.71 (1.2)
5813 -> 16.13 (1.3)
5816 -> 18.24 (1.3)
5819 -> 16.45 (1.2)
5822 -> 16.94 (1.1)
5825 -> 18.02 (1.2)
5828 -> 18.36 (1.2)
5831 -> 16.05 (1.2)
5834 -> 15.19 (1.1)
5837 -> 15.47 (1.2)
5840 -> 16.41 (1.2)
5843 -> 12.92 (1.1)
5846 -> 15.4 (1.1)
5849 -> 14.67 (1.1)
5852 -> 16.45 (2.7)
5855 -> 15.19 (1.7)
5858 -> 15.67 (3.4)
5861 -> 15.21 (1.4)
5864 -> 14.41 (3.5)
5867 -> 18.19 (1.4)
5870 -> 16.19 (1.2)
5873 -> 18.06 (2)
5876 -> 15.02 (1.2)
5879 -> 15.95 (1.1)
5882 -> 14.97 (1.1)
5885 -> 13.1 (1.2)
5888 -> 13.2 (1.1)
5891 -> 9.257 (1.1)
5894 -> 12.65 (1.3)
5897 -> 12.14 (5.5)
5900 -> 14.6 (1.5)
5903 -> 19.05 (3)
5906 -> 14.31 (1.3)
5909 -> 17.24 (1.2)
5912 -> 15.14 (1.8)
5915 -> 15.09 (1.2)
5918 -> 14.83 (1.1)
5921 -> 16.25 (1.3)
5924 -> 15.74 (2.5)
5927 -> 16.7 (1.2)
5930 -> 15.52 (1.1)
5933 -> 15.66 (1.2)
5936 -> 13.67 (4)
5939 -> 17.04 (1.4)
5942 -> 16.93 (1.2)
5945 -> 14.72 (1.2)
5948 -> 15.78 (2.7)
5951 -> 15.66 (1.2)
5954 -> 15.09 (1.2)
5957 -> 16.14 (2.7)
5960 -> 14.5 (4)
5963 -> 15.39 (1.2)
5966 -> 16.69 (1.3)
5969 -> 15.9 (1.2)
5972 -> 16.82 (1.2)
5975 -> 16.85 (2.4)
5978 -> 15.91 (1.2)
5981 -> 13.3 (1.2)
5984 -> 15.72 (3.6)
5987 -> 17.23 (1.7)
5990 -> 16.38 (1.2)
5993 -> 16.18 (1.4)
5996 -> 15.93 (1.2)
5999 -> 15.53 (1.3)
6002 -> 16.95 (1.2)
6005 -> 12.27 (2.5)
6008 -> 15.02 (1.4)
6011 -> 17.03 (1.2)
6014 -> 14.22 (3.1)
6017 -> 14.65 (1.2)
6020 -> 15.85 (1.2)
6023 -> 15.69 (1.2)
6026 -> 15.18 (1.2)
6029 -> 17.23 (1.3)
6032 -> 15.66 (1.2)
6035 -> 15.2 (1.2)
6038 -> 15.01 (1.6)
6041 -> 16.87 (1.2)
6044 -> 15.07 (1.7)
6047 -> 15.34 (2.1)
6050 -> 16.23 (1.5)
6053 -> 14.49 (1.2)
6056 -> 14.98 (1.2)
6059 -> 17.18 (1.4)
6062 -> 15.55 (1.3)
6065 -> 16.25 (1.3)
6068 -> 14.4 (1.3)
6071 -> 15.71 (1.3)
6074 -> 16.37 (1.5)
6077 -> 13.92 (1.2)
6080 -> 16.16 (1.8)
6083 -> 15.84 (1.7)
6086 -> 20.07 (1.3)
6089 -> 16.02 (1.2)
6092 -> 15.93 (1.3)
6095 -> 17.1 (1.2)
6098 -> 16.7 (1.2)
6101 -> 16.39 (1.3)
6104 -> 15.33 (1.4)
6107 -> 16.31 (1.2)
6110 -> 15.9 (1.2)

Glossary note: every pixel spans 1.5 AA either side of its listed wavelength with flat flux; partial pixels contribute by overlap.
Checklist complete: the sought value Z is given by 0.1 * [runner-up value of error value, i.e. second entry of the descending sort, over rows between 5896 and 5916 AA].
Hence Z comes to 0.30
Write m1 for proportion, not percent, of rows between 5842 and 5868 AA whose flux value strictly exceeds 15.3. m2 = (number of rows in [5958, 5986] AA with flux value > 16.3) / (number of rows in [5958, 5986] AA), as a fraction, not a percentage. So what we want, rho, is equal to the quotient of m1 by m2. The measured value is 1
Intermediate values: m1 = 0.44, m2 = 0.33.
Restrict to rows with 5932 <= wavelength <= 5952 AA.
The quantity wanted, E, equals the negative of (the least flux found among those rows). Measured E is -13.7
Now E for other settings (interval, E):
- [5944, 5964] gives -14.5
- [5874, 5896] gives -9.3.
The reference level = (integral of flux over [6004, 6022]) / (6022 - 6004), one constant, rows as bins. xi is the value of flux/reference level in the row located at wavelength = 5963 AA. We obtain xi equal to 1.03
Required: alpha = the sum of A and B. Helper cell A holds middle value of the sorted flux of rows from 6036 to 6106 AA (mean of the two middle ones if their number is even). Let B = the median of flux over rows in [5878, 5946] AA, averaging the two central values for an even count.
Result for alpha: 31.0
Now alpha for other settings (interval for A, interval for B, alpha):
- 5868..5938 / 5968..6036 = 30.9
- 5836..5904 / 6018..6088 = 30.9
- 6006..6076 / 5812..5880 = 31.6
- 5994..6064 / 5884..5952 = 30.7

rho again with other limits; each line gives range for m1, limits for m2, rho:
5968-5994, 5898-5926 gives 4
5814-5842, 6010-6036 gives 4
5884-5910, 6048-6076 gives 1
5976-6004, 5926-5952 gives 3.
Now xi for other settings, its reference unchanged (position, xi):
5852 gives 1.10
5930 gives 1.04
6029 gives 1.15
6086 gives 1.34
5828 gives 1.23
